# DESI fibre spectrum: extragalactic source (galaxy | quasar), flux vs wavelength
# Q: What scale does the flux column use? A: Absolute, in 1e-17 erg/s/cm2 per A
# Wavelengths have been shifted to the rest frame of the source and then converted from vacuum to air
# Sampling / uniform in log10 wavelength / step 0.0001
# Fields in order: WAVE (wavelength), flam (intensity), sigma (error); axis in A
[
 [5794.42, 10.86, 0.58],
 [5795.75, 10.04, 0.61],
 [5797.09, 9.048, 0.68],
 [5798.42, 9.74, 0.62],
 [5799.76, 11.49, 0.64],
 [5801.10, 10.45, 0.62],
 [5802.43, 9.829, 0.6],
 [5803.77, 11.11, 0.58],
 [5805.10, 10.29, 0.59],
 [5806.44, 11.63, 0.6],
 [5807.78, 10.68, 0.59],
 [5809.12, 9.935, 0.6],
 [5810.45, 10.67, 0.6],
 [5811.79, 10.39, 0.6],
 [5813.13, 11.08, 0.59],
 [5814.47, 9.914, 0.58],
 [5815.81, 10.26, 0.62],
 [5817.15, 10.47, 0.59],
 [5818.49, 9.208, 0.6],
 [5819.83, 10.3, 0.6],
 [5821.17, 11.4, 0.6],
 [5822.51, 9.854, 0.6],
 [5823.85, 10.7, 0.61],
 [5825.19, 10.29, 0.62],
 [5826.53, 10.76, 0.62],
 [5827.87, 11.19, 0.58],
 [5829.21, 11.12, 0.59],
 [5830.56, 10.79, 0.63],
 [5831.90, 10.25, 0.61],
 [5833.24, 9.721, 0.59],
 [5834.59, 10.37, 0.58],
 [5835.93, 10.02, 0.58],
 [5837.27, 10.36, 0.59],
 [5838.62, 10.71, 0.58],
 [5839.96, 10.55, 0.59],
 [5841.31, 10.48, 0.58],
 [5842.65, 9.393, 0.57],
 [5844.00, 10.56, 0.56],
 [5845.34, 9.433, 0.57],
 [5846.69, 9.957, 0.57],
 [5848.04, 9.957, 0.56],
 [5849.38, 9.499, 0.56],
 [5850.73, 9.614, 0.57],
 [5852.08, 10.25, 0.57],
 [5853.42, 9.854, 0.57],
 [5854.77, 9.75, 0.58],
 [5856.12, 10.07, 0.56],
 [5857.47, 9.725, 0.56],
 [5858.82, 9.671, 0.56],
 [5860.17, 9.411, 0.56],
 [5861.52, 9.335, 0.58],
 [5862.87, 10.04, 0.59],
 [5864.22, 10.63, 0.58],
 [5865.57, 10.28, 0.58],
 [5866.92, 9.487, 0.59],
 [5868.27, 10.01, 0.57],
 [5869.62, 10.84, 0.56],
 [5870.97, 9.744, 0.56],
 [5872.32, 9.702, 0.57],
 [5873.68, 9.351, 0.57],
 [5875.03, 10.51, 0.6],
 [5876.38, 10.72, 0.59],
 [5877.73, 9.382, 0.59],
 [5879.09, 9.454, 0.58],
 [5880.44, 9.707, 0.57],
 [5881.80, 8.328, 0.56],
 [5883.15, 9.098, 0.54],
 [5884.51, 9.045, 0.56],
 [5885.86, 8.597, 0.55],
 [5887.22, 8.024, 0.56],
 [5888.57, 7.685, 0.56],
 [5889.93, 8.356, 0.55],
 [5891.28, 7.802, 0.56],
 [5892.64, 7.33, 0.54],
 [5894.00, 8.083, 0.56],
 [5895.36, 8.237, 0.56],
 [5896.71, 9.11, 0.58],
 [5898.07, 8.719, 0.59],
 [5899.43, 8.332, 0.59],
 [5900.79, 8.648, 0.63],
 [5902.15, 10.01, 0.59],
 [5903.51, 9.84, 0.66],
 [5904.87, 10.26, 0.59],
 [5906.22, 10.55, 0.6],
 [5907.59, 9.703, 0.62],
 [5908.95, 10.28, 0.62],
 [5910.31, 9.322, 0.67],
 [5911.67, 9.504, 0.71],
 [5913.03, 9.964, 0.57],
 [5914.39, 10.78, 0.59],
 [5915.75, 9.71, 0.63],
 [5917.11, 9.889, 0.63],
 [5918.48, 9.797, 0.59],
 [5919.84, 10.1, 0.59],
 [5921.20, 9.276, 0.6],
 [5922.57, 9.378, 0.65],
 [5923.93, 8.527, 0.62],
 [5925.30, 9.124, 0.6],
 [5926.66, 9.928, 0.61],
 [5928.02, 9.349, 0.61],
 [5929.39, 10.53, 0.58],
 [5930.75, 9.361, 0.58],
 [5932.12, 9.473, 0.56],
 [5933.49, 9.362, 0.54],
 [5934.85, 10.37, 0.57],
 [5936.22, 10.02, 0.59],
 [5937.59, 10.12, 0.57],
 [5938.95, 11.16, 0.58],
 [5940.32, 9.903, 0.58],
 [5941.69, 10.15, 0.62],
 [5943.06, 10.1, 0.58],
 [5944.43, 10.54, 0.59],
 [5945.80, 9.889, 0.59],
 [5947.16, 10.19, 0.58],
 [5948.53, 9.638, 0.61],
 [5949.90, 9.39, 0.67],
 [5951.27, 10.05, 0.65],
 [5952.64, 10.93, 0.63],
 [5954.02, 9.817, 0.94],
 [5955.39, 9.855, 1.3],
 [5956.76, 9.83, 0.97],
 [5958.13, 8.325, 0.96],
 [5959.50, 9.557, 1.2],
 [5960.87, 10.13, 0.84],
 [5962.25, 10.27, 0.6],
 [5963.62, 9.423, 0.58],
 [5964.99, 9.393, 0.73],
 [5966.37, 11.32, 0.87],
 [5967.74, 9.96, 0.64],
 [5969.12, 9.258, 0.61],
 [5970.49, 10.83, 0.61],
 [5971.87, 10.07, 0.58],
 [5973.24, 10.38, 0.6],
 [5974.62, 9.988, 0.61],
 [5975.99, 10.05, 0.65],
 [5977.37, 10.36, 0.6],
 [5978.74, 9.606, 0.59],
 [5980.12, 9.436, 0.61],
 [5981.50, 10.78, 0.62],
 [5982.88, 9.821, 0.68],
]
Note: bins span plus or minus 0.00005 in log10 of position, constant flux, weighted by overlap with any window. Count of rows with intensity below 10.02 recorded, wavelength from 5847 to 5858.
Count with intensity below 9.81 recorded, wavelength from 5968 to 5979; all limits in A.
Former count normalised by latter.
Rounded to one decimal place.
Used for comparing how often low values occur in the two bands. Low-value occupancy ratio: 3.0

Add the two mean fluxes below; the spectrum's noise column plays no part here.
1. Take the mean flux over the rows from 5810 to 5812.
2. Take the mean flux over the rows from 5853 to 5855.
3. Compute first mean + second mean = 20.3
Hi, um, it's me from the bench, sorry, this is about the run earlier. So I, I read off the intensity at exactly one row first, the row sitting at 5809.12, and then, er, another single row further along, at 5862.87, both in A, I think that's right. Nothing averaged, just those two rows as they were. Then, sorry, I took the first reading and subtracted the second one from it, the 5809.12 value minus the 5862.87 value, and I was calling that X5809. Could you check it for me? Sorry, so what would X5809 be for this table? -0.1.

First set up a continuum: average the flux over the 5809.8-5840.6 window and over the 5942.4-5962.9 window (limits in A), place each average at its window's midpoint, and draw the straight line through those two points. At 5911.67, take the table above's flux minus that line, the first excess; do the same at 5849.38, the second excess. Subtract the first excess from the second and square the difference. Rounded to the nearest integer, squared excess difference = 0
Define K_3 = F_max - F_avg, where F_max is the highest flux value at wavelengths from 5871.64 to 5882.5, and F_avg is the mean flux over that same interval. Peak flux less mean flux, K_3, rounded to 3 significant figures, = 1.08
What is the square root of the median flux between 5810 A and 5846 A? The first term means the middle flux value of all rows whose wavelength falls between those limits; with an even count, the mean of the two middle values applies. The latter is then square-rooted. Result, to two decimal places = 3.22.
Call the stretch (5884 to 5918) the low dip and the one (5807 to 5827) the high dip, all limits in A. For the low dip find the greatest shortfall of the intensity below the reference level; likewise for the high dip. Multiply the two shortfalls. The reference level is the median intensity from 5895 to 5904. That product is -0.68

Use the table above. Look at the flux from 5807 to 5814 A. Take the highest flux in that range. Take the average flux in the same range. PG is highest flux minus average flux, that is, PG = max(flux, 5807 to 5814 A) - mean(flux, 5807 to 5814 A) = 0.53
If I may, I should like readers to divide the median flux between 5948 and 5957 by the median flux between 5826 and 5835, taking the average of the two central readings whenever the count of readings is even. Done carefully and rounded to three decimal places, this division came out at 0.914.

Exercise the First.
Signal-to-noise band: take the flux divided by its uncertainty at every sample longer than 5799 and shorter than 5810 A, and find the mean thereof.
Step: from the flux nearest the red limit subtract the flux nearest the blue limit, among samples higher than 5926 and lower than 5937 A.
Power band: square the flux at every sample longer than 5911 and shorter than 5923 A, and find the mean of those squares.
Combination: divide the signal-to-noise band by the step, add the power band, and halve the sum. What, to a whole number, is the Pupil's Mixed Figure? 145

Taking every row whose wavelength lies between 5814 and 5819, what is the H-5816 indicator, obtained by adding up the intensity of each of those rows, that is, 39.9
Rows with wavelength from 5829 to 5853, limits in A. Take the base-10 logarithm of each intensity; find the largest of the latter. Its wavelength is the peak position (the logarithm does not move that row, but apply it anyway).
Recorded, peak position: 5829.21 A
